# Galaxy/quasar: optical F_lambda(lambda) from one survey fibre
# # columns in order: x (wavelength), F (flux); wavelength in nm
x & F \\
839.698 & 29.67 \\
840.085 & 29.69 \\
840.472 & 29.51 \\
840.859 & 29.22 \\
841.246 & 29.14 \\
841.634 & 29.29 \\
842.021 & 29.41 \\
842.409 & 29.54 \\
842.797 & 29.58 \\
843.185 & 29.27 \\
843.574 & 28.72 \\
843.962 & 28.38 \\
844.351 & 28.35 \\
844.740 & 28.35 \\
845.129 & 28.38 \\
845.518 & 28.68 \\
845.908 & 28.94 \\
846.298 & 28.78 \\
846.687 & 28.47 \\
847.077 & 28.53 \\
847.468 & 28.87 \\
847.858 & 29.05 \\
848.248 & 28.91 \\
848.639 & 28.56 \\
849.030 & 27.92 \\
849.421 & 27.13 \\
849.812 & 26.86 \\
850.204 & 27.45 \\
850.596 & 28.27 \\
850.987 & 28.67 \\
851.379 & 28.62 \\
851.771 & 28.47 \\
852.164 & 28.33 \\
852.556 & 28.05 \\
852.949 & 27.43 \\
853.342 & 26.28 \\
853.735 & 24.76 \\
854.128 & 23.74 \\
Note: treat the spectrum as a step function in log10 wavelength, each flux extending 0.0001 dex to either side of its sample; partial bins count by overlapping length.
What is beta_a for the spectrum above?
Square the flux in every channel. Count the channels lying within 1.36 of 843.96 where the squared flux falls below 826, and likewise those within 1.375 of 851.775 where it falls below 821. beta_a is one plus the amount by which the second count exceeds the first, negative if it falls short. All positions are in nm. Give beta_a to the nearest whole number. 2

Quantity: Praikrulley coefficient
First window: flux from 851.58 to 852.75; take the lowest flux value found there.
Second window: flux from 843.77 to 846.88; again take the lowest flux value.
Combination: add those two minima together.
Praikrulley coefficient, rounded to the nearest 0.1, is 56.4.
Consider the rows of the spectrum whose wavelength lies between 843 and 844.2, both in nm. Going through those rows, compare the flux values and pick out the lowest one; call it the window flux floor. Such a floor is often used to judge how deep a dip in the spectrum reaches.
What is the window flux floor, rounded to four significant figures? 28.38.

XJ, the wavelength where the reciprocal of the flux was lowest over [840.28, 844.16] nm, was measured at 842.797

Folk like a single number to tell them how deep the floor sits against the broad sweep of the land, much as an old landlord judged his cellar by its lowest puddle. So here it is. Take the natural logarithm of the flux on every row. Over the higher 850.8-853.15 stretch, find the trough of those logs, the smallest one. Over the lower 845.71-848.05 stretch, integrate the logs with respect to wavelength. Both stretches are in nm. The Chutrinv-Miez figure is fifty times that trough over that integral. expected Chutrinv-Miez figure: 21.1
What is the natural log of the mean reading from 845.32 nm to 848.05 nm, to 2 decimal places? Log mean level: 3.36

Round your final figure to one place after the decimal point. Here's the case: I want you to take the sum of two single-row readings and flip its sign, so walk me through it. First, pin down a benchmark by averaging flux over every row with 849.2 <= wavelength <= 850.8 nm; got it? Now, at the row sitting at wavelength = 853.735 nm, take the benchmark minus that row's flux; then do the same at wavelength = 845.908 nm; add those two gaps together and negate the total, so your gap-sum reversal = -1.2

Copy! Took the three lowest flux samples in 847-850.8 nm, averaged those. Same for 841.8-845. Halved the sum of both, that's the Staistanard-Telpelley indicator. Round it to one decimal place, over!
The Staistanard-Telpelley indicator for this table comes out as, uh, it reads 27.8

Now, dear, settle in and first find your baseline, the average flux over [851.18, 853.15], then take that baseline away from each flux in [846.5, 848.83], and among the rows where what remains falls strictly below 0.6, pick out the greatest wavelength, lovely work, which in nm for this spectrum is 848.639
